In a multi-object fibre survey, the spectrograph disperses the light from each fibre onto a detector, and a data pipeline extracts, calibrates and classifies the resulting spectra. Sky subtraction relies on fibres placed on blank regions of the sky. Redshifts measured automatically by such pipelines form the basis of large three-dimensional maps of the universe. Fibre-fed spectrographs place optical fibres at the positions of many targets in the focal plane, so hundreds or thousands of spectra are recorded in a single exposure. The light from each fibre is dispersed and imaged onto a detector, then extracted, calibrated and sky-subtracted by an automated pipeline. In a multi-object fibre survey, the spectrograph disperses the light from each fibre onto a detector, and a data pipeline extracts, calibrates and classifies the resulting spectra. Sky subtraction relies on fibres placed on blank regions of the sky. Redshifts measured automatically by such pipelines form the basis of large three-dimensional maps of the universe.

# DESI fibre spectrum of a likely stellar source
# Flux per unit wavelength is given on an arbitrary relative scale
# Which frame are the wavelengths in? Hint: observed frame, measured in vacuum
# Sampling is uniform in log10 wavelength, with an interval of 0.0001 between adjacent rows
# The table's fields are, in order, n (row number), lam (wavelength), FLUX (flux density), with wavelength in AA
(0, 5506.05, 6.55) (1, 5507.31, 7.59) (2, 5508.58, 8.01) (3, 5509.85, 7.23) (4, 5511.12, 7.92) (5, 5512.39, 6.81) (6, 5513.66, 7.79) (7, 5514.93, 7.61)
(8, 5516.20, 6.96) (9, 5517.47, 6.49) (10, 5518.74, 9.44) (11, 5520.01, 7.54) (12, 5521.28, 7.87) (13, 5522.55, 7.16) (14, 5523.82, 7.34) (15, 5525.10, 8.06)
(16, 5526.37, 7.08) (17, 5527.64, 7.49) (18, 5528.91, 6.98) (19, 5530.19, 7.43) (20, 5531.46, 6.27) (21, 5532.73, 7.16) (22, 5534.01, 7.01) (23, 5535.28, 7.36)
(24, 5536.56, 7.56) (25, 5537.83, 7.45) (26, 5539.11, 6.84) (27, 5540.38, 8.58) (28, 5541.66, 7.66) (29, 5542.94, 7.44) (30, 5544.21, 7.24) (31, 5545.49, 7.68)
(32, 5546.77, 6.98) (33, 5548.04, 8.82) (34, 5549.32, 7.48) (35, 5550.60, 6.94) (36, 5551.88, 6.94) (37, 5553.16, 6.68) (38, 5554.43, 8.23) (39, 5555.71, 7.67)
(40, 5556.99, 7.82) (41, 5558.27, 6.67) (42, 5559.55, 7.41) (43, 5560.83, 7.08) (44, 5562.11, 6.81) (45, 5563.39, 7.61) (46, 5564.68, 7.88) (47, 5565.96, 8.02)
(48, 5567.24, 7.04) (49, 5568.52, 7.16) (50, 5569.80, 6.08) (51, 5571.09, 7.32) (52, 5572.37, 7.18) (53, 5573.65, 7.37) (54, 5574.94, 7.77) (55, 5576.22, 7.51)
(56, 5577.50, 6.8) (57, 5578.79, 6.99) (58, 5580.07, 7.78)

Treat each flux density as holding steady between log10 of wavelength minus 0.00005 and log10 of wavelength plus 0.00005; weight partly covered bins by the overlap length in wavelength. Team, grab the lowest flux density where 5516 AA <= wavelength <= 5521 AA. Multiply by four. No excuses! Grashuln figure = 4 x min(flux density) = 26.0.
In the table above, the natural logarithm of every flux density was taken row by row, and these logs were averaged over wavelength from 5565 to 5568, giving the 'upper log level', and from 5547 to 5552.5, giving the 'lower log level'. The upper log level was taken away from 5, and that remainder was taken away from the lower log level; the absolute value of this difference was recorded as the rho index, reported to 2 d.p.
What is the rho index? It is 0.97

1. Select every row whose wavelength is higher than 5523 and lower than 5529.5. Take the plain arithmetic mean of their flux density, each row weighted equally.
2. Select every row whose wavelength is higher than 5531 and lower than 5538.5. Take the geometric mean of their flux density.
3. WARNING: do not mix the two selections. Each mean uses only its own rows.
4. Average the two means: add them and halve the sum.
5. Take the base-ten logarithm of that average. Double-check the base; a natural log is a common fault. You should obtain 0.861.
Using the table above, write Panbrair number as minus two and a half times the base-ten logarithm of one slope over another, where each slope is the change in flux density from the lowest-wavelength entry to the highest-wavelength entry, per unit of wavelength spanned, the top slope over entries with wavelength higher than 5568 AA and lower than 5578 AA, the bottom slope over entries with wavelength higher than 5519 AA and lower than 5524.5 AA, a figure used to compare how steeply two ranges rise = 0.29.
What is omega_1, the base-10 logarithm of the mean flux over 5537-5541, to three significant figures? 0.882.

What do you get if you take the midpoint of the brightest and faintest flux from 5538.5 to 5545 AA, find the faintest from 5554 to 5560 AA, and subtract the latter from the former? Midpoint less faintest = 1.04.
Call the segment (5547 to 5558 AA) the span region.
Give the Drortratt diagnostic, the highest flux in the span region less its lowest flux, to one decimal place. 2.1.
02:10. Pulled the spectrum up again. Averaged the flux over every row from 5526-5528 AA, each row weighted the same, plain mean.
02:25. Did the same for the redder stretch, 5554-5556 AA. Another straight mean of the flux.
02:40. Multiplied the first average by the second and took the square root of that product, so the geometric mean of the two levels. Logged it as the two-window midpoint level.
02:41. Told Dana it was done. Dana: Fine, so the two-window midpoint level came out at 7.6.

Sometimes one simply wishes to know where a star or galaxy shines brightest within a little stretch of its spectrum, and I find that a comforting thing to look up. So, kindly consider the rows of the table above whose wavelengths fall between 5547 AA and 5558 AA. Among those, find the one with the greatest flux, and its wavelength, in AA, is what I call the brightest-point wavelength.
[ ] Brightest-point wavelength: 5548.04 AA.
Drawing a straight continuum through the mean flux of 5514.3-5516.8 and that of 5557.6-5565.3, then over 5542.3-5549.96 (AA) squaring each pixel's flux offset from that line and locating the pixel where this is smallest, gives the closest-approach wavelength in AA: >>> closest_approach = 5544.21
